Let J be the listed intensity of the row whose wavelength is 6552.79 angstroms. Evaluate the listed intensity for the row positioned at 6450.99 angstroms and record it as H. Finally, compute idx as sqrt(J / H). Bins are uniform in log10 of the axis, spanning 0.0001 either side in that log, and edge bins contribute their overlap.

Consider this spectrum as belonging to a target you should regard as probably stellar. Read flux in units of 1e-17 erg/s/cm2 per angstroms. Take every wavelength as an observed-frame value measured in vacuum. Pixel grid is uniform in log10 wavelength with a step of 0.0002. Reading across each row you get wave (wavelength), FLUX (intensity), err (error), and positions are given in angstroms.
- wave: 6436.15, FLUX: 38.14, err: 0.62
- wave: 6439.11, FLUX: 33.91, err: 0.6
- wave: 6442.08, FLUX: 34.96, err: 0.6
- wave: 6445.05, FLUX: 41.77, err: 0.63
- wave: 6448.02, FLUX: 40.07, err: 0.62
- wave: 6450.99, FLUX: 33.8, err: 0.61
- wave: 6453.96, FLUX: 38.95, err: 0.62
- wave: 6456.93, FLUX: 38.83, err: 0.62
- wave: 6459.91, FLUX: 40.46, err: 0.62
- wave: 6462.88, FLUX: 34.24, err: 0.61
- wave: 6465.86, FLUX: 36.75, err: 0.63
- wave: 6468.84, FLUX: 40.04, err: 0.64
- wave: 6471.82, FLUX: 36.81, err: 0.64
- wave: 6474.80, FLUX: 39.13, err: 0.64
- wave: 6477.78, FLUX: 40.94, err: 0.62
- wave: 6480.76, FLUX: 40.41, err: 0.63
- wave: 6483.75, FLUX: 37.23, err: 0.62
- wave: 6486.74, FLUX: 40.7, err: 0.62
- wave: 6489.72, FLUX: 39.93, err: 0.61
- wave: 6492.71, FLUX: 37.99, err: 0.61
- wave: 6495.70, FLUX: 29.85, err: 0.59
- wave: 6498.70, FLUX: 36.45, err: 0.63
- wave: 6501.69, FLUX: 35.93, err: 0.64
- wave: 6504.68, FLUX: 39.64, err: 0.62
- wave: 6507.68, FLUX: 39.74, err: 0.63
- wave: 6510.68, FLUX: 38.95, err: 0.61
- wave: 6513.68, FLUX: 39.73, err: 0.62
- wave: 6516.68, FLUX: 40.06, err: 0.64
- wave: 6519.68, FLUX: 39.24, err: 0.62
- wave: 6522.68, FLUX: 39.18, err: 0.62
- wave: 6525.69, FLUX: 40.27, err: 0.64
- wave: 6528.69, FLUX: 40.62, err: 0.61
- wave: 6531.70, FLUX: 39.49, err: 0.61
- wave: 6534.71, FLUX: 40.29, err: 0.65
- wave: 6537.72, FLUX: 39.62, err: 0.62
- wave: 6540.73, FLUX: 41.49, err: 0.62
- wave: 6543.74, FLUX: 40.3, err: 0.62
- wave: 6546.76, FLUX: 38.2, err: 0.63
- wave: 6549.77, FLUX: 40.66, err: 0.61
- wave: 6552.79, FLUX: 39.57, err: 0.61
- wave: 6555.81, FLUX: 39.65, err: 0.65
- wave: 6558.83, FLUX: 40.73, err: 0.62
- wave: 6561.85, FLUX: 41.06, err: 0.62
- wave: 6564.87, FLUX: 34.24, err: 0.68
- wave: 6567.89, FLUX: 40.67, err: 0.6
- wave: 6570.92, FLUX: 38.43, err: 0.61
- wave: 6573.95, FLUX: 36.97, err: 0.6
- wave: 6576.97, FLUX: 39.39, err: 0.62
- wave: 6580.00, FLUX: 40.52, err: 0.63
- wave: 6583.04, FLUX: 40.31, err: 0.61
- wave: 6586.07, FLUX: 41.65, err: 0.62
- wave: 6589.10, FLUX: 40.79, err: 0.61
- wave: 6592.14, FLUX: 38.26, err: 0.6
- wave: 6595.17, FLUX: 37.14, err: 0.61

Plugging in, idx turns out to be 1.08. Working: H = 33.8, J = 39.57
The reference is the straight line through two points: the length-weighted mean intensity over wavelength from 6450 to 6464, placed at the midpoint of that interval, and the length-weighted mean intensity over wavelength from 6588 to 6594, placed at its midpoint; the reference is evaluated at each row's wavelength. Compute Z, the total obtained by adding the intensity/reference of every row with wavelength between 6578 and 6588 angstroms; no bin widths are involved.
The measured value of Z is 3.12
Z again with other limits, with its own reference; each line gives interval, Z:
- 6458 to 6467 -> 2.97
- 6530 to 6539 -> 3.10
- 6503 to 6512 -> 3.10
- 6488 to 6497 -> 2.84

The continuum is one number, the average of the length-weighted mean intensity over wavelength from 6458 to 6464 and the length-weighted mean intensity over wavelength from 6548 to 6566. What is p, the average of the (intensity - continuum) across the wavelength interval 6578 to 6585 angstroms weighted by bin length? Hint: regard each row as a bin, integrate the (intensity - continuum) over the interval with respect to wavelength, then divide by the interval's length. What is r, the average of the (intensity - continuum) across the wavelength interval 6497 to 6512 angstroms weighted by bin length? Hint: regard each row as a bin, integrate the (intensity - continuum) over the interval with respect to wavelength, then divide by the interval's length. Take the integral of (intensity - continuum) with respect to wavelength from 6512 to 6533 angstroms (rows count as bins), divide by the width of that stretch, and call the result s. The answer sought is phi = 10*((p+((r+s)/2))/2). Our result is 11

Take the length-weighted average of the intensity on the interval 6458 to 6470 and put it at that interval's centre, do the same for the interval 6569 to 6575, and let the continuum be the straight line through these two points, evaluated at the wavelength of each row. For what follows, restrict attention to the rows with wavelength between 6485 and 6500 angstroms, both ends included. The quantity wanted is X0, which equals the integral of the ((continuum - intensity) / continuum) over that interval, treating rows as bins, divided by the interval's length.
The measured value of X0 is 0.023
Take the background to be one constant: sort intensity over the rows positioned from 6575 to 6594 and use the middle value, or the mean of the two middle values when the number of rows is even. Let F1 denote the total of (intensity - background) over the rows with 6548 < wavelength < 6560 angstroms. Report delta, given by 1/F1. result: -1.0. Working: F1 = -1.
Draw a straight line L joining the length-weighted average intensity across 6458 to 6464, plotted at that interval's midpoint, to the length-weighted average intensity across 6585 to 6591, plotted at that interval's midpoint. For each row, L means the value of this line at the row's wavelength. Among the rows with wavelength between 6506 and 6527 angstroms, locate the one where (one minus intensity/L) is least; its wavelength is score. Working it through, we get 6516.68 angstroms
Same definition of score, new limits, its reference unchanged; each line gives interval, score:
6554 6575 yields 6561.85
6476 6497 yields 6477.78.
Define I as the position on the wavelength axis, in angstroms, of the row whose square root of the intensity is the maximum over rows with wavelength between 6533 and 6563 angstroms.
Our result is 6540.73 angstroms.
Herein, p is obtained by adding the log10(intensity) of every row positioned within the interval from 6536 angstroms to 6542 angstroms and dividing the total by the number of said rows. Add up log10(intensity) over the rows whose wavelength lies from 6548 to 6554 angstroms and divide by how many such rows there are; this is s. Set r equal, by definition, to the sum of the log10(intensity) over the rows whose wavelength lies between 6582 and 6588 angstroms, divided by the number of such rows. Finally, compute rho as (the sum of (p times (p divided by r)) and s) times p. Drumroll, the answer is 5.16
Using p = 1.61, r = 1.61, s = 1.603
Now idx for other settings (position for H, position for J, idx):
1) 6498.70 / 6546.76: 1.02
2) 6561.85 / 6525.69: 0.99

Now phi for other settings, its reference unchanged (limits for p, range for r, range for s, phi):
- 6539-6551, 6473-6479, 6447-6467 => 9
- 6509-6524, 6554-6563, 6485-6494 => 12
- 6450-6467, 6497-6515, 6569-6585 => -5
